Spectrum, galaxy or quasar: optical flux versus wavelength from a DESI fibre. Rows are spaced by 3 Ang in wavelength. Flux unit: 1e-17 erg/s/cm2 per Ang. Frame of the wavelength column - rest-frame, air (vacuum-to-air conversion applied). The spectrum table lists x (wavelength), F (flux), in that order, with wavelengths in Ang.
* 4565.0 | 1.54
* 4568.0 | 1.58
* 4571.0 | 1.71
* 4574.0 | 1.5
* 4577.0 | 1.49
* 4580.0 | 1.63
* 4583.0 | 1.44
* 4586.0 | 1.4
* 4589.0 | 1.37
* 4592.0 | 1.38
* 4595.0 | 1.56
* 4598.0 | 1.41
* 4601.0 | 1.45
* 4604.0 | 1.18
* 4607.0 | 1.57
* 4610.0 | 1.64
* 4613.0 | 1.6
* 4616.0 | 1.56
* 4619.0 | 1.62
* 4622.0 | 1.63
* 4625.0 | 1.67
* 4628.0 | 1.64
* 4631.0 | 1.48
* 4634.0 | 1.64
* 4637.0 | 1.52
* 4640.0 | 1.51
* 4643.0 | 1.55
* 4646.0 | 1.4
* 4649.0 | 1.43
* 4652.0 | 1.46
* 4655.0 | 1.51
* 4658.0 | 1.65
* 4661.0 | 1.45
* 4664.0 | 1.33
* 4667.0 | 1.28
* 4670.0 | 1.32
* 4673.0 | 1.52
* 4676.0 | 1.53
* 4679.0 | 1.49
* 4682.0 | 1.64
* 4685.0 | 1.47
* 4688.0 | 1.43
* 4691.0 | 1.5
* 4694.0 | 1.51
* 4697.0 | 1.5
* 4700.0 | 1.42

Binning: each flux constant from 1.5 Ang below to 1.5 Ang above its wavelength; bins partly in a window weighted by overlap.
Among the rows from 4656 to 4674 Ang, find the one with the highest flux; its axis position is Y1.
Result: 4658.0 Ang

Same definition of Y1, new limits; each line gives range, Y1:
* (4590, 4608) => 4607.0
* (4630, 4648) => 4634.0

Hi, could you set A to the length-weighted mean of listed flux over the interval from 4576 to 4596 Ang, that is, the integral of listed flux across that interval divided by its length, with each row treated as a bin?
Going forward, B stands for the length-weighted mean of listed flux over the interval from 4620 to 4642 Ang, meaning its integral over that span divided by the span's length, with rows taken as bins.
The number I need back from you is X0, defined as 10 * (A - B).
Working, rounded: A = 1.46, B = 1.58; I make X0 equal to -1.2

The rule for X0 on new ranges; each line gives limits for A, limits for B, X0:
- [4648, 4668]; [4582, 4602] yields 0.2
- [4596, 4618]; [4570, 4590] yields -0.1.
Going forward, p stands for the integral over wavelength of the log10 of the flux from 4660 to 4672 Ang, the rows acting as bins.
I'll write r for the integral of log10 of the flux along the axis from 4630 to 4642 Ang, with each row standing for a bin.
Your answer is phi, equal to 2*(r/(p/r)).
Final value 7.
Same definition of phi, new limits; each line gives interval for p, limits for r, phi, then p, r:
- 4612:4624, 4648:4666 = 7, 2.5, 3.0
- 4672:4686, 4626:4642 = 7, 2.6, 3.1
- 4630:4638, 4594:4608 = 6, 1.5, 2.1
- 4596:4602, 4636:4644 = 5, 0.9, 1.5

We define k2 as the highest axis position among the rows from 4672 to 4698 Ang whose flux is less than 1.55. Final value 4697.0 Ang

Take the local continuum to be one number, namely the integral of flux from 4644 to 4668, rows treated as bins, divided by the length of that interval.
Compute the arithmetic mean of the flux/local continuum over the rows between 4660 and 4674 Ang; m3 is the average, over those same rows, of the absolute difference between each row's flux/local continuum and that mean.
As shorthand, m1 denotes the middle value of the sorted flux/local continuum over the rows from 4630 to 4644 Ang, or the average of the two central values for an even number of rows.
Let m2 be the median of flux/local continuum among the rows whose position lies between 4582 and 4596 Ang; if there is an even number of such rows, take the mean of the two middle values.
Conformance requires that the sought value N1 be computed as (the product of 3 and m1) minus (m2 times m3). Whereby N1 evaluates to 3.10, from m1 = 1.05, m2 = 0.97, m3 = 0.058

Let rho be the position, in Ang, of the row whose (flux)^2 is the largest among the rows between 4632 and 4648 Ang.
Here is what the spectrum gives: 4634.0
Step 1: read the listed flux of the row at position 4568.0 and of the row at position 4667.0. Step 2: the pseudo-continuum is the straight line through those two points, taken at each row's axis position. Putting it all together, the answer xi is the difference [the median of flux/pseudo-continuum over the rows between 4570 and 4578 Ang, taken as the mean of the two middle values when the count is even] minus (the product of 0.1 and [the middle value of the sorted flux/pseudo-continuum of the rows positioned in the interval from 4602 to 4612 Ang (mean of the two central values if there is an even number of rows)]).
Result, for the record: 0.85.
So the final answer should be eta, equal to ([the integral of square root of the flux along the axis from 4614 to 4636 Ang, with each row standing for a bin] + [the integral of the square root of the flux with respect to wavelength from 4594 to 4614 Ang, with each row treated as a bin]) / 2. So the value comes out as 26.1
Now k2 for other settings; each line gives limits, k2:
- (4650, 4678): 4676.0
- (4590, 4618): 4604.0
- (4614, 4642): 4640.0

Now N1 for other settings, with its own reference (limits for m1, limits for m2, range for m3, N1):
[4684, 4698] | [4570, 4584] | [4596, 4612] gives 3.03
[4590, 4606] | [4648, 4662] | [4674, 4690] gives 2.89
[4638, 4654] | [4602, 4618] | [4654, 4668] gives 2.95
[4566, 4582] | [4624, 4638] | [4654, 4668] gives 3.19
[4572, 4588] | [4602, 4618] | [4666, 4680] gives 3.02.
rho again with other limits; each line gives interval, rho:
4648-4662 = 4658.0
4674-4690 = 4682.0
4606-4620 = 4610.0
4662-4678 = 4676.0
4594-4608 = 4607.0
